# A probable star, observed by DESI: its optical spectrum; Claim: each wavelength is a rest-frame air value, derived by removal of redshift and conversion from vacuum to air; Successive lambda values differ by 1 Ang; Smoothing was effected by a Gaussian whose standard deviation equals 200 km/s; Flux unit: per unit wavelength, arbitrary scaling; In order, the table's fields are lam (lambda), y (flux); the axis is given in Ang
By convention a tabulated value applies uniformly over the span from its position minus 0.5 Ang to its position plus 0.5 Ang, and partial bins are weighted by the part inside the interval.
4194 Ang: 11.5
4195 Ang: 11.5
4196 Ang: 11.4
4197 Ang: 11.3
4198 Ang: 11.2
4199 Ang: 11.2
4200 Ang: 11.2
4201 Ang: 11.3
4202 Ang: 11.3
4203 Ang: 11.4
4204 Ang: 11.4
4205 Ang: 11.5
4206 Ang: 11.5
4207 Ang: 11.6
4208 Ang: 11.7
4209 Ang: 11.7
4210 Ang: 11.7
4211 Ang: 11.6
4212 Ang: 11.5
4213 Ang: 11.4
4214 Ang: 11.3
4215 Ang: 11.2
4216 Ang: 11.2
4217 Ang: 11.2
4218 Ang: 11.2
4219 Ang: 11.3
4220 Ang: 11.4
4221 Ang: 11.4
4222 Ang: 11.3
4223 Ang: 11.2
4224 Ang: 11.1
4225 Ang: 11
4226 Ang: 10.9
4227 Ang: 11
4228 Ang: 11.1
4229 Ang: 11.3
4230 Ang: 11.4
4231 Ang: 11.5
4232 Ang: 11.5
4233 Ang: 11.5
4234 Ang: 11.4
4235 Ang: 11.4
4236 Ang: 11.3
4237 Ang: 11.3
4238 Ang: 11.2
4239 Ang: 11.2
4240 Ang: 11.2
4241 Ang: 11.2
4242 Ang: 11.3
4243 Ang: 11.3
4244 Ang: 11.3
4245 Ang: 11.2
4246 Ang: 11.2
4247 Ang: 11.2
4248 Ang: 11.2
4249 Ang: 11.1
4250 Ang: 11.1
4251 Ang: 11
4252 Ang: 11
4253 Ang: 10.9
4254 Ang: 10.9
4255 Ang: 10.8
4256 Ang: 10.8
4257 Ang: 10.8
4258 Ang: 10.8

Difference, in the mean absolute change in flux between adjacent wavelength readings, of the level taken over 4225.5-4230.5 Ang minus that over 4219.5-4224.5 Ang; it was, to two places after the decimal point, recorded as 0.05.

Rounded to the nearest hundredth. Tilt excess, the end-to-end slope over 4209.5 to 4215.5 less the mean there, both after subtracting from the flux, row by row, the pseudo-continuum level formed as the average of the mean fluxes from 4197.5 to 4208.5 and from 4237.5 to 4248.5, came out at -0.24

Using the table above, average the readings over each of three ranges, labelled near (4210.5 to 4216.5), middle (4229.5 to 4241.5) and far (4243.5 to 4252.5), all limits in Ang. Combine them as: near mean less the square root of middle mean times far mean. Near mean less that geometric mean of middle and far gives 0.12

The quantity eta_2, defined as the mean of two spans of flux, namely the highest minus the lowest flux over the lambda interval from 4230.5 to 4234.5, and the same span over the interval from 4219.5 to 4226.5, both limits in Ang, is 0.300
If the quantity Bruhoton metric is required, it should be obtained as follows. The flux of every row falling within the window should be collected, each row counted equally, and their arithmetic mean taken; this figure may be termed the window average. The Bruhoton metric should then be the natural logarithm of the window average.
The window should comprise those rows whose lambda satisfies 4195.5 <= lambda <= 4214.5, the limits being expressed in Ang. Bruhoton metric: 2.44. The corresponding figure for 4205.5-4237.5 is 2.43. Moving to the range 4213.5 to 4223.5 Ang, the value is 2.42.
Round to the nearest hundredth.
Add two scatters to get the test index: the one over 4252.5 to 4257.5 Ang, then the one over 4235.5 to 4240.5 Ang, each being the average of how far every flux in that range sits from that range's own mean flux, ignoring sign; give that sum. 0.10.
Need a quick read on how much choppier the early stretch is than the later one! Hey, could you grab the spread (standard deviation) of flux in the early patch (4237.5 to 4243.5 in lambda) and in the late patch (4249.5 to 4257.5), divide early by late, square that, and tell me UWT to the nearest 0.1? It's 0.2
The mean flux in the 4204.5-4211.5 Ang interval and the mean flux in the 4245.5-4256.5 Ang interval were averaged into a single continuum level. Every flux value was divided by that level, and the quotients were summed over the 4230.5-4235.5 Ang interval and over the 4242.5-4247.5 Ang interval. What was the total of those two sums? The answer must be 10.03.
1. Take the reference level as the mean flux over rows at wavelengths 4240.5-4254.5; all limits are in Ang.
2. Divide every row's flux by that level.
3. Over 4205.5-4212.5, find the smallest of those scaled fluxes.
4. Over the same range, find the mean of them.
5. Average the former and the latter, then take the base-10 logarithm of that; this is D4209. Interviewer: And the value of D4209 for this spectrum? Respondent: 0.016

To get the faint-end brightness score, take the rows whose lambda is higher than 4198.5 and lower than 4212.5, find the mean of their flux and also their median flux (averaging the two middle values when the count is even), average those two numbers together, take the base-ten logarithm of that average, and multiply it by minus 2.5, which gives -2.650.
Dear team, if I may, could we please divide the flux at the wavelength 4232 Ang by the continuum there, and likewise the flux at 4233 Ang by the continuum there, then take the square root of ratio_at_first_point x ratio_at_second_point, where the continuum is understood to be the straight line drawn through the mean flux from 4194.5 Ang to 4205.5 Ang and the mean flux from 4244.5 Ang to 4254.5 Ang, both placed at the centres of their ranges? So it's 1.03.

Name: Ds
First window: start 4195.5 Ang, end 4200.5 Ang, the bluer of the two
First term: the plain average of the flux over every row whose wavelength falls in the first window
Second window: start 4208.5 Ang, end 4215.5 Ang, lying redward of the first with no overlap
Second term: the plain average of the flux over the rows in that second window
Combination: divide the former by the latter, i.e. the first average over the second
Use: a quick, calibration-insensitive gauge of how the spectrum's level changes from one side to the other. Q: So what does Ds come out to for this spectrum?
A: 0.980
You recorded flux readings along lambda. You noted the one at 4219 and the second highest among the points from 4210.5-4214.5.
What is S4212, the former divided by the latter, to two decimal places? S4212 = 0.98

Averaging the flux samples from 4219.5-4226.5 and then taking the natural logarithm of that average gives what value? 2.415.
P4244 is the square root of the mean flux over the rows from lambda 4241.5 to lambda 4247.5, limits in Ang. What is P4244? 3.35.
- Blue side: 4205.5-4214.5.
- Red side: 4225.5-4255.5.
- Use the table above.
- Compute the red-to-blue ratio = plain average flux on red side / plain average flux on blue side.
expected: 0.97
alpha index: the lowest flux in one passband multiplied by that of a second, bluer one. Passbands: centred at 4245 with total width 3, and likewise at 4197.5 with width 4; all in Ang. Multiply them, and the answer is 125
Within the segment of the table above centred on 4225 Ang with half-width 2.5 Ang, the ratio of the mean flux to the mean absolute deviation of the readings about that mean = 125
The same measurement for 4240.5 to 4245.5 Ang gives 235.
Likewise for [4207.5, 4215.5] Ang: 71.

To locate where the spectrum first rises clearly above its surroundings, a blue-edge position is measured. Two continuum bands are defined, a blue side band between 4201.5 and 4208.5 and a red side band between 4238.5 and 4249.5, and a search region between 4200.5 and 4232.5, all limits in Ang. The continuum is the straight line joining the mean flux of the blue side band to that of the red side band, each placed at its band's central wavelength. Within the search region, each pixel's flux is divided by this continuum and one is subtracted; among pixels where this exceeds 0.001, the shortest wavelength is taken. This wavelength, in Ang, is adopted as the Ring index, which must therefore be 4205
